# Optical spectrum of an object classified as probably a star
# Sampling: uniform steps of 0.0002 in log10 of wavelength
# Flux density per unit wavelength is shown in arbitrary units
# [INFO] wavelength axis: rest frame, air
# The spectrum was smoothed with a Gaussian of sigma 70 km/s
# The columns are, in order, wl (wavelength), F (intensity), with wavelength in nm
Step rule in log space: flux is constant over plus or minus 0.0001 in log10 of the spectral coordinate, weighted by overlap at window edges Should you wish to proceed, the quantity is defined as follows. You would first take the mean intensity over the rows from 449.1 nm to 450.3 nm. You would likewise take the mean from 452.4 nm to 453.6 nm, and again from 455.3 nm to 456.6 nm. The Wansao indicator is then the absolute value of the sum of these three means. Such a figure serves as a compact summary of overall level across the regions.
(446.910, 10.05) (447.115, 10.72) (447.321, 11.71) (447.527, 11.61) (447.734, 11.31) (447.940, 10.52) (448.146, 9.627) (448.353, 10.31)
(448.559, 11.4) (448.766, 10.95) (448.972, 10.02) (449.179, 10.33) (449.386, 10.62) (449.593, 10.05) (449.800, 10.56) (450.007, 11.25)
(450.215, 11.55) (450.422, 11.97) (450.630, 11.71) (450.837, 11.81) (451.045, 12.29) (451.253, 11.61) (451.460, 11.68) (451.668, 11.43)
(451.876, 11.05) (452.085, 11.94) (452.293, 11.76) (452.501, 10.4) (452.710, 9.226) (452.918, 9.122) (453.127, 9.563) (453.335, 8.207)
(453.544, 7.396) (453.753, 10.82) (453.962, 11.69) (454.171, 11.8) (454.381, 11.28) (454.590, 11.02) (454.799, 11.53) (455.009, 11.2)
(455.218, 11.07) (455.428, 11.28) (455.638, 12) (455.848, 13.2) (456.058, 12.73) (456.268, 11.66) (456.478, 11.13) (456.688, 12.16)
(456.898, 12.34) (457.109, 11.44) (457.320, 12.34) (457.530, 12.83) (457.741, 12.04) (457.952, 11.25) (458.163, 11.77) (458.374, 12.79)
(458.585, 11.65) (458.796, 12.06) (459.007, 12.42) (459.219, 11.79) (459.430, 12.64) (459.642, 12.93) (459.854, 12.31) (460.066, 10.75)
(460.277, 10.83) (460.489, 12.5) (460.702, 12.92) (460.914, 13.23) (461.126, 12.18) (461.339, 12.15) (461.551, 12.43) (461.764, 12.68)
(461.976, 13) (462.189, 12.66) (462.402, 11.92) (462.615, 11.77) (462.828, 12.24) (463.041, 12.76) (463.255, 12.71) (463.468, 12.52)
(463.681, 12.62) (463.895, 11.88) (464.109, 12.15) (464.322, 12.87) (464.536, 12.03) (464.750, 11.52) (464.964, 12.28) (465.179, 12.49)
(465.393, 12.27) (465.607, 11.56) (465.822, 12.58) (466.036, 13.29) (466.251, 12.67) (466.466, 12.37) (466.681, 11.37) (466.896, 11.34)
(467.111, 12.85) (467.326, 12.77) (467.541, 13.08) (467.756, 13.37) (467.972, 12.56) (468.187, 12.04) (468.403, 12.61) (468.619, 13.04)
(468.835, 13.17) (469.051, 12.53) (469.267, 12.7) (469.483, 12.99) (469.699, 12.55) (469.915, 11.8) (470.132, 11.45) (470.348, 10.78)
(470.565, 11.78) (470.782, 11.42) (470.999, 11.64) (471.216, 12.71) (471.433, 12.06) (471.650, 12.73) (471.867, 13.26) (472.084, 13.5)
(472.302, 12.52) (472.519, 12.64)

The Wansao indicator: 31.7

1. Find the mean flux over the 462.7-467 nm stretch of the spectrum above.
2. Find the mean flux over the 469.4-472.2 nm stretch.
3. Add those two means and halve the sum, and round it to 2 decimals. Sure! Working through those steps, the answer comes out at 12.24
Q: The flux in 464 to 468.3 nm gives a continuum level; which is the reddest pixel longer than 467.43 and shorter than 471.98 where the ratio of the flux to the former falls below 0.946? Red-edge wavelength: 470.999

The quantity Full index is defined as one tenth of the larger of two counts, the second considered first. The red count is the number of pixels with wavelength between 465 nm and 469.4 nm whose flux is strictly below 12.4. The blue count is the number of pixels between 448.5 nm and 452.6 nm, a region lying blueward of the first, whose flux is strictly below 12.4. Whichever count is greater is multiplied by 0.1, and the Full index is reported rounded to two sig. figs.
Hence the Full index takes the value 2.0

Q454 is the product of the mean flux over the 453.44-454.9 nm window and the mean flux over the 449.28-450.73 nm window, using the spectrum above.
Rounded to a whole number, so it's 120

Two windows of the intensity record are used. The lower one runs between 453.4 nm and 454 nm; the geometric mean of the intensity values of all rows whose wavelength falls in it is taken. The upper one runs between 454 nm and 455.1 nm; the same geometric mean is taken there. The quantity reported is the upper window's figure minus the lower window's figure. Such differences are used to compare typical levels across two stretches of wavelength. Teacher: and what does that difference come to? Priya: 1.6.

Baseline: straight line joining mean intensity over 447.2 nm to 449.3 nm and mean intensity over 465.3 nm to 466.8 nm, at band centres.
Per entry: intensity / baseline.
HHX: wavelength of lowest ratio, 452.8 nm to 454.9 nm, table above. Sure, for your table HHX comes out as 453.544 nm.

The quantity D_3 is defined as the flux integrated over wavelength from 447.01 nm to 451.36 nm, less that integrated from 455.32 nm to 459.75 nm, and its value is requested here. -6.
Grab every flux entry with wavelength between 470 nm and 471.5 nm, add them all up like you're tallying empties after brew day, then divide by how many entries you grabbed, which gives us 11.7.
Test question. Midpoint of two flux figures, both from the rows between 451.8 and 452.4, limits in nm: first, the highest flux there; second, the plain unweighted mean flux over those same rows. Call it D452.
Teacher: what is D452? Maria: 11.8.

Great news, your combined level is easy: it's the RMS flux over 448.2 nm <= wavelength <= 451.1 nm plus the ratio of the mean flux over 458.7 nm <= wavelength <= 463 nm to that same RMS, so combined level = 12.2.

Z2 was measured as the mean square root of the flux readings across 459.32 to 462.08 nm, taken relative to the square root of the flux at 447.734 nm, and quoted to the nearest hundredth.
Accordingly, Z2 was 1.04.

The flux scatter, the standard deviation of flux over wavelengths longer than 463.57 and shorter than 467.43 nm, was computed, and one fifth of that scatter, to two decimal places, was 0.11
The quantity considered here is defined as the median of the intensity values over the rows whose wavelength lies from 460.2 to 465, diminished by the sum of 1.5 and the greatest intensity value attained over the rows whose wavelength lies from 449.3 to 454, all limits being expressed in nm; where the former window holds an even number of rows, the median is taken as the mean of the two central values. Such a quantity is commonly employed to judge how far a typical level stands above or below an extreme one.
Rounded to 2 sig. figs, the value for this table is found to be -1.4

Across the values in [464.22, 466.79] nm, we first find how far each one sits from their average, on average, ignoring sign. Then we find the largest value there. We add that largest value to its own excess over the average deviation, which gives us 26.1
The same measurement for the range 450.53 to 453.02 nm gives 23.8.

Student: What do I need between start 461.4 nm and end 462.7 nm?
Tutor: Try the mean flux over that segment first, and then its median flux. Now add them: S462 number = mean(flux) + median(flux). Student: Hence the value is 25.0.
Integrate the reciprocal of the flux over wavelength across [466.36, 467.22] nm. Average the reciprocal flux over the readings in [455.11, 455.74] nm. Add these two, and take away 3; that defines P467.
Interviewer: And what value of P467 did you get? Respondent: -2.84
